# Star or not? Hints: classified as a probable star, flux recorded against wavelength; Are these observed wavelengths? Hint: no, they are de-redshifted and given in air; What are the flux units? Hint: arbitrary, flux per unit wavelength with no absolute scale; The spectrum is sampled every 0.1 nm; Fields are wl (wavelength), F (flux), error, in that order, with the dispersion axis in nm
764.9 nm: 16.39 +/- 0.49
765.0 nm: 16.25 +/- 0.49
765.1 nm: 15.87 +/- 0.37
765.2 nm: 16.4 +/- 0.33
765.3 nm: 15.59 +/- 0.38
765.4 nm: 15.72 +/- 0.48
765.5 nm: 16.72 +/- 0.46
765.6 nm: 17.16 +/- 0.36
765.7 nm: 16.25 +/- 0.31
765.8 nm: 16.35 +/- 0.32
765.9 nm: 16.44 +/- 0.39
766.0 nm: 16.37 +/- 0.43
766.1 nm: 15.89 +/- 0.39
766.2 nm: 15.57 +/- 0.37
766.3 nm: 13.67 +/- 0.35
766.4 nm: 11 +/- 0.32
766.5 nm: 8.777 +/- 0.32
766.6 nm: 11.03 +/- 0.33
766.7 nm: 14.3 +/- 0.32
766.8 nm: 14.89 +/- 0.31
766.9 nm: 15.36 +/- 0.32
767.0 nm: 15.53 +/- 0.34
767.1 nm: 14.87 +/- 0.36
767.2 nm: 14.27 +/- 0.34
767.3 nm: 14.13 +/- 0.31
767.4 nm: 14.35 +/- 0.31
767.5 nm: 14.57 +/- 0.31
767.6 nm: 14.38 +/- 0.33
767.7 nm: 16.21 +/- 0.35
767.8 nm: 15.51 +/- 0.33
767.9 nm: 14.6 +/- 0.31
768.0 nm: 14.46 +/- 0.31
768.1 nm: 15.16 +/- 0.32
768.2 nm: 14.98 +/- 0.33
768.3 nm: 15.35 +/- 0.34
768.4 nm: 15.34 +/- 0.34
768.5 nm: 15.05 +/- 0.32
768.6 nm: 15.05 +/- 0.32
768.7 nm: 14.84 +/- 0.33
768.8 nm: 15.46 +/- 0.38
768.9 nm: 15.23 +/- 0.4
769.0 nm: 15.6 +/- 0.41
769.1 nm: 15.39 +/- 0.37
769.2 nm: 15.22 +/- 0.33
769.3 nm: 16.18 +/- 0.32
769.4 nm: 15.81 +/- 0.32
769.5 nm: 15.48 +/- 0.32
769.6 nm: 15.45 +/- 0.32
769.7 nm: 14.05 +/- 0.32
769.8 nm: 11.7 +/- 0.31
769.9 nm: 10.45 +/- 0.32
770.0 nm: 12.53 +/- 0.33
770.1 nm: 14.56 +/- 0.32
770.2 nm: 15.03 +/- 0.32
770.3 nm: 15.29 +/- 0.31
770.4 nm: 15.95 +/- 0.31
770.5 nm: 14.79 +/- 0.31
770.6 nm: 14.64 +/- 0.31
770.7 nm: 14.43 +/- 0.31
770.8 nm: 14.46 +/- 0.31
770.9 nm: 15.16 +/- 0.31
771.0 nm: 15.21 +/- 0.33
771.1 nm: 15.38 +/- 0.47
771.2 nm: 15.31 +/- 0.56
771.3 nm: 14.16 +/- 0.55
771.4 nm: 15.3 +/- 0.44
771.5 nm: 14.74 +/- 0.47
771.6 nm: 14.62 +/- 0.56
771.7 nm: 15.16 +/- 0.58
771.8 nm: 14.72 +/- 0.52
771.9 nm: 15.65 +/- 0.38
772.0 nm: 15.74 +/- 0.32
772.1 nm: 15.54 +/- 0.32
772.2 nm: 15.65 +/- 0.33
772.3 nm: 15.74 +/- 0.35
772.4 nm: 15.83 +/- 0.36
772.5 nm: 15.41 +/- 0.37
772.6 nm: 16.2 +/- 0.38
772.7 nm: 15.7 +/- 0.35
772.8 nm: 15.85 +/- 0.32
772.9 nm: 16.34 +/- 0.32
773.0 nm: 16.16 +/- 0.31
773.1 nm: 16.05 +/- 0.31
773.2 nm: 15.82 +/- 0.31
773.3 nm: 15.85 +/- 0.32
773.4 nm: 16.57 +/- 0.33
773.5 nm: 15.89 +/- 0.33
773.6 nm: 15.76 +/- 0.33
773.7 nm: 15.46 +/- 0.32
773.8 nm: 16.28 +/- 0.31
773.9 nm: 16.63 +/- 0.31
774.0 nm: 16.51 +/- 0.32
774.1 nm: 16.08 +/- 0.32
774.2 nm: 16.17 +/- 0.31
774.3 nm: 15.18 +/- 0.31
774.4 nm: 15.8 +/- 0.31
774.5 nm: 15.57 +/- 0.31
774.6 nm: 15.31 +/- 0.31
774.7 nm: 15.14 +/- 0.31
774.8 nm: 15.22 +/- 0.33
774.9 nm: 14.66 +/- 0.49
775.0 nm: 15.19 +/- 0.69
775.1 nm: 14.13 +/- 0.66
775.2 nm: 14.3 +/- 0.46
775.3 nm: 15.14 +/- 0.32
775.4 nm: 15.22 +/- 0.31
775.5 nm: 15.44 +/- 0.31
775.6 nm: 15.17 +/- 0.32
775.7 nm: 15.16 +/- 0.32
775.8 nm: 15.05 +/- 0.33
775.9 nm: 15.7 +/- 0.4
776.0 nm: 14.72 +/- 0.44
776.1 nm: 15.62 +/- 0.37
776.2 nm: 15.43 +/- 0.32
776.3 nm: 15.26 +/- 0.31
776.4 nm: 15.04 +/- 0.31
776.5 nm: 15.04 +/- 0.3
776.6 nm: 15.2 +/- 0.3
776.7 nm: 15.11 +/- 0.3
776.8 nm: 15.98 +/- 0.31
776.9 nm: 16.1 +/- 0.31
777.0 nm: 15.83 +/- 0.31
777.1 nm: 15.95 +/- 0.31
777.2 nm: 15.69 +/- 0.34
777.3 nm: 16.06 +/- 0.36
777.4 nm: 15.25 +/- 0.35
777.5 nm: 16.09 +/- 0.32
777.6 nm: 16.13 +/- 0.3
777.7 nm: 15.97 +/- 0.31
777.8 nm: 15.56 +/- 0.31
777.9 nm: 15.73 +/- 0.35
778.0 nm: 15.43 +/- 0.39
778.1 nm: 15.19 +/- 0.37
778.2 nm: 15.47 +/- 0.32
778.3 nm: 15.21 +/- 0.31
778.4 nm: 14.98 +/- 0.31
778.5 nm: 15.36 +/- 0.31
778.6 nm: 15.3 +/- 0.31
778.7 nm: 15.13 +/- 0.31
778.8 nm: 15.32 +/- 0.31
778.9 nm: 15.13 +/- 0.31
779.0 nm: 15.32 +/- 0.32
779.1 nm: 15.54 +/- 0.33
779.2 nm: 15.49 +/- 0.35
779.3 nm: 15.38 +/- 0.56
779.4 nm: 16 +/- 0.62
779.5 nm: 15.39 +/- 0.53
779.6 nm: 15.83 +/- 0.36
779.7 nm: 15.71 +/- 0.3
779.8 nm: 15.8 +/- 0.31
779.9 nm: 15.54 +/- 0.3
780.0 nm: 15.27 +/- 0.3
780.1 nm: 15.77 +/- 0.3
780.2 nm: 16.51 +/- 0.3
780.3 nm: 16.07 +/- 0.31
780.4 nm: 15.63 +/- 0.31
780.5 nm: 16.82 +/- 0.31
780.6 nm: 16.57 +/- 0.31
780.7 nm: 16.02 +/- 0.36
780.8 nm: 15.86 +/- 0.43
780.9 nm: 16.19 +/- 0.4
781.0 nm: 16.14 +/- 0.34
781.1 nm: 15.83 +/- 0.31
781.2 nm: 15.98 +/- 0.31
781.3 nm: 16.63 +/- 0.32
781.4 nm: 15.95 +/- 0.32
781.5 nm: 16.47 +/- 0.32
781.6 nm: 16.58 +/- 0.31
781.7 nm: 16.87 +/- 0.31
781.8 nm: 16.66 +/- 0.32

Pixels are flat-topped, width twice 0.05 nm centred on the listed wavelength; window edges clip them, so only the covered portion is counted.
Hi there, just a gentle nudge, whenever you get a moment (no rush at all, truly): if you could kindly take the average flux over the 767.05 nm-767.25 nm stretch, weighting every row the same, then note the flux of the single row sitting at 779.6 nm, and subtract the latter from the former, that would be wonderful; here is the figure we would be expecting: -1.3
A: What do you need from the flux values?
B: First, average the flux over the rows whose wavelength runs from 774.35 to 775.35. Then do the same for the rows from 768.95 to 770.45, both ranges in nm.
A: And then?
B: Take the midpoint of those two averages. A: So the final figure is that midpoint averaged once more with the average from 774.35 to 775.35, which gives 14.9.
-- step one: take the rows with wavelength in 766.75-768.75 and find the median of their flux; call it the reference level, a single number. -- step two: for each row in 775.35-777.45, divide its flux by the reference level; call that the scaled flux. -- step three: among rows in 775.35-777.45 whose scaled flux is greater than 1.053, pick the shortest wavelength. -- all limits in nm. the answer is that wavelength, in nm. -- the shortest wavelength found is 776.8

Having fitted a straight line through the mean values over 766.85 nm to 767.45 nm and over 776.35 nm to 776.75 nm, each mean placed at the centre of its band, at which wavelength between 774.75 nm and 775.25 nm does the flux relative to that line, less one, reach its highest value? 774.8 nm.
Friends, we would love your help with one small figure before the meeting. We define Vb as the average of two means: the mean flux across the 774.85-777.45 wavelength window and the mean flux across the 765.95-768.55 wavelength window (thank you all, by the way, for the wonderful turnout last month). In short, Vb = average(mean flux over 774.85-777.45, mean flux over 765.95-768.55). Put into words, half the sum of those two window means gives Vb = 14.9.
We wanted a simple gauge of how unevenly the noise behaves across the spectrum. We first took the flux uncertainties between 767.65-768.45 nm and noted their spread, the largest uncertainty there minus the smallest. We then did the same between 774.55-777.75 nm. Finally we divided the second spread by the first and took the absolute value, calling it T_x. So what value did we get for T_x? 10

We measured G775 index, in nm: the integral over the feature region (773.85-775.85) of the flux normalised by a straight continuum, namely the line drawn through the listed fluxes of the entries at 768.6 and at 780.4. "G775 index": 2.00 nm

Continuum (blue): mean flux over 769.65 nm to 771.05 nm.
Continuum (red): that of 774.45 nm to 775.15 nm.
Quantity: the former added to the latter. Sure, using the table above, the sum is 29.2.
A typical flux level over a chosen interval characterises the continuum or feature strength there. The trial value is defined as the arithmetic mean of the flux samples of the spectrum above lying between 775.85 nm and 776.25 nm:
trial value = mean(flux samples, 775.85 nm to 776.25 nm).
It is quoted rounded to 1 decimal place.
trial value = 15.4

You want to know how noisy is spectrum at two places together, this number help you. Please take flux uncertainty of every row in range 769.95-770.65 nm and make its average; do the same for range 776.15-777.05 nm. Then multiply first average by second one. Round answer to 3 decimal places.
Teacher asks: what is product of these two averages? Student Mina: 0.097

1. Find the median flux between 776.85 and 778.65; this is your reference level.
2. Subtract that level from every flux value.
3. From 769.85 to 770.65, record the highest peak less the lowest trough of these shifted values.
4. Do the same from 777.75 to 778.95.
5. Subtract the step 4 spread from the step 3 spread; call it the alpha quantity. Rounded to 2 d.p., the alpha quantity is 4.75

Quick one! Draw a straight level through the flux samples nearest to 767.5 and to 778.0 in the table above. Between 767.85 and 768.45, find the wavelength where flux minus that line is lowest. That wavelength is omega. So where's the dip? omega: 768.0 nm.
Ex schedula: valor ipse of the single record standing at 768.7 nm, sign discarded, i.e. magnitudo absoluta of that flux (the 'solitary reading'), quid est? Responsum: 14.8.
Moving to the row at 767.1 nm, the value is 14.9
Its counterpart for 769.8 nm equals 11.7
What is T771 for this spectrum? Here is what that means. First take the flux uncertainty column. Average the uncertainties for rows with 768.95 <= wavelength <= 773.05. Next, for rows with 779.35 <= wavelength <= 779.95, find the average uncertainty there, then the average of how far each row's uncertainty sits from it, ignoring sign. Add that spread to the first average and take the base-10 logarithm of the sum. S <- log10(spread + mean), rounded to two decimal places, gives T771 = -0.32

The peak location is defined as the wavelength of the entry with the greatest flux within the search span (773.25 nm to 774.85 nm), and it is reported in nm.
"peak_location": 773.9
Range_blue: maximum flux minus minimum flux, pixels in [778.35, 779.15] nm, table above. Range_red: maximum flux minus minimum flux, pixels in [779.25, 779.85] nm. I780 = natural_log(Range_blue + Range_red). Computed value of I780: 0.2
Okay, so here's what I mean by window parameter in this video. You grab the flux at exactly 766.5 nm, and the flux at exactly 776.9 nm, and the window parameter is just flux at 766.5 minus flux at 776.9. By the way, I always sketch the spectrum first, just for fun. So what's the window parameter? -7.3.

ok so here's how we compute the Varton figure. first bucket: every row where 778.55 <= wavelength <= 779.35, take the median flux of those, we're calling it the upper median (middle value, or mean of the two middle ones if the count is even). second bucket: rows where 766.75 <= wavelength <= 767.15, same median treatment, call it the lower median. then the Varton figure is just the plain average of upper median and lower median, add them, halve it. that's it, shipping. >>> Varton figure 15.2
